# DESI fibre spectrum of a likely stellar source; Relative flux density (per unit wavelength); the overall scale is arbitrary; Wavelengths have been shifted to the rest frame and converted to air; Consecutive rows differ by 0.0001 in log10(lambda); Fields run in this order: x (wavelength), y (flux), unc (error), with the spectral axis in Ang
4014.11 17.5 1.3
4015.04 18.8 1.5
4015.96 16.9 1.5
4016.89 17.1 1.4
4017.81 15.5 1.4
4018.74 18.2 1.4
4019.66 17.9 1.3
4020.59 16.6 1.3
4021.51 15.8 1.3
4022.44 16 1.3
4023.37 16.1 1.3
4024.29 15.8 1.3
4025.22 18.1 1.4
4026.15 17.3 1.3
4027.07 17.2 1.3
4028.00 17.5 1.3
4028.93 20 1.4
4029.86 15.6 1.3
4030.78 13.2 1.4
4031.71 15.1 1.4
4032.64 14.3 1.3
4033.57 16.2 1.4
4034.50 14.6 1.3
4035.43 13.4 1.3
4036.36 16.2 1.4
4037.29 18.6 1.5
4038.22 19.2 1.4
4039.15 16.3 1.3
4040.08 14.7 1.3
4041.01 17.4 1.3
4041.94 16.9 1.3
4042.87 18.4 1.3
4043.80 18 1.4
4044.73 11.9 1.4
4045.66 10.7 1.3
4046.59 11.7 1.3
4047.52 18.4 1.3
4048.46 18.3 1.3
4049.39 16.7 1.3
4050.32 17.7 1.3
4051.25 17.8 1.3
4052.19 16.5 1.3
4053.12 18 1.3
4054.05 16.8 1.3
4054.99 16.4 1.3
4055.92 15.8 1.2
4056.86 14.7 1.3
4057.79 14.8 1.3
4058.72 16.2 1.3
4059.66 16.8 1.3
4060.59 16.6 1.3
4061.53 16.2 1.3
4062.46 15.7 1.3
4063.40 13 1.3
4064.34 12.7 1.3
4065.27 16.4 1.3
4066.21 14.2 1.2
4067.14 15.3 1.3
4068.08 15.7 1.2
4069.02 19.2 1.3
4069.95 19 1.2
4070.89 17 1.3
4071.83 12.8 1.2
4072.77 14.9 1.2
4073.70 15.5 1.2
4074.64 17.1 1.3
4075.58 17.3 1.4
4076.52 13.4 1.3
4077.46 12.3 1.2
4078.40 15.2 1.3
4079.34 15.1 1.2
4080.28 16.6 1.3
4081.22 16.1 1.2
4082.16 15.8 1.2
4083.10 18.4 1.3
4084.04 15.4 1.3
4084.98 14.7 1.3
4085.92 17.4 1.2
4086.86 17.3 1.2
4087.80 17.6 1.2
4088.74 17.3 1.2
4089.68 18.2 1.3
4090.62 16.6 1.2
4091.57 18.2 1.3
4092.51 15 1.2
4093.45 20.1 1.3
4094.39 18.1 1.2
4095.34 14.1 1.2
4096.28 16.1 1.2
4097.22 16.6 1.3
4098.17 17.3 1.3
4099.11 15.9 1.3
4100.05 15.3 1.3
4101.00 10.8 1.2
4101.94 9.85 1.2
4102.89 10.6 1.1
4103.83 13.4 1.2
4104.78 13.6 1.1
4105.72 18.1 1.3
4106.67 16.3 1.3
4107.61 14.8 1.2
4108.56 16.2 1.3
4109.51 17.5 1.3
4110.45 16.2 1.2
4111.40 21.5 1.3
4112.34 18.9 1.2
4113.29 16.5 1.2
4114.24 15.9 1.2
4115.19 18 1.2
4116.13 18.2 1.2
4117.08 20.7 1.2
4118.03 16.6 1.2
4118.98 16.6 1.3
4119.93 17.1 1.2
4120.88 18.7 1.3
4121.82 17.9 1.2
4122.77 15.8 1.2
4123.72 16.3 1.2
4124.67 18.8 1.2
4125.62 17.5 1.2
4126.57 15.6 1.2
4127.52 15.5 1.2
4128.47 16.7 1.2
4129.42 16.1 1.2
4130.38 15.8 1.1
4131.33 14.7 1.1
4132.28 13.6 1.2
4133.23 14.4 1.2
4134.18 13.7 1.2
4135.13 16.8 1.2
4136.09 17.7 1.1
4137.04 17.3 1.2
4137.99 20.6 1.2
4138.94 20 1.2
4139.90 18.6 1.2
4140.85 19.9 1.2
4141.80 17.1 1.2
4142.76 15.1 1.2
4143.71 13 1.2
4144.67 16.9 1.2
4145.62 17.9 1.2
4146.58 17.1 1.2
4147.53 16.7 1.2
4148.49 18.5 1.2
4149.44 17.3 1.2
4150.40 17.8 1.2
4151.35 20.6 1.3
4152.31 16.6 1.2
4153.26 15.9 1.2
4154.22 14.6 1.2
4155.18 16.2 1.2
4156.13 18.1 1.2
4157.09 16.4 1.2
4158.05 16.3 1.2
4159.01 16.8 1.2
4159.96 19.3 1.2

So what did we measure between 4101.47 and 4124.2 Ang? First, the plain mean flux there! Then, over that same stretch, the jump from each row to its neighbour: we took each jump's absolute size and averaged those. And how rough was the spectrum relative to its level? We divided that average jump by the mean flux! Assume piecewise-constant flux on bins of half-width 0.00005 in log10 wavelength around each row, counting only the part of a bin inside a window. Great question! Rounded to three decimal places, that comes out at 0.108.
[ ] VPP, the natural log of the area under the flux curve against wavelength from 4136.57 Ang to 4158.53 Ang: 5.94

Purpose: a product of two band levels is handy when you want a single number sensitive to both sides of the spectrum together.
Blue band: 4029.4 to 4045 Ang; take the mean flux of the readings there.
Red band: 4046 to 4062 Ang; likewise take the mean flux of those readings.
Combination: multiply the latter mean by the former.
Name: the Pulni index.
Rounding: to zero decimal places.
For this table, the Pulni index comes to 261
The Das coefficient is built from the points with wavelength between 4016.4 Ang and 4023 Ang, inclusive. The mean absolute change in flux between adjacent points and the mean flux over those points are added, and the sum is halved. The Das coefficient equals 8.9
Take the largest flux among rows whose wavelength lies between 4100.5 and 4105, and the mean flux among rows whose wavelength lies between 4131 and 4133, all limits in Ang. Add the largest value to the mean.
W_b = 28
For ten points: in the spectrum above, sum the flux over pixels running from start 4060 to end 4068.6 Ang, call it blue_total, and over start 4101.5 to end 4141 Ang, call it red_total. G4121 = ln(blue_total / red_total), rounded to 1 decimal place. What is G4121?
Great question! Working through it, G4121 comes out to -1.6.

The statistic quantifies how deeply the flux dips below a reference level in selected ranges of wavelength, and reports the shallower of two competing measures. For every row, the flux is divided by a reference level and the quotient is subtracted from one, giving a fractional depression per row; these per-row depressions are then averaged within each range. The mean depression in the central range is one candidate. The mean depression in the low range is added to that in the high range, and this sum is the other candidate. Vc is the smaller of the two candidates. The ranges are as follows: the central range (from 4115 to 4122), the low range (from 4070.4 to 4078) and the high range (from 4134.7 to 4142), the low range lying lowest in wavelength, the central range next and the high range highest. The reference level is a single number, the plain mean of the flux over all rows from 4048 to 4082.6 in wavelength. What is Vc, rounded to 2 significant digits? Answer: -0.13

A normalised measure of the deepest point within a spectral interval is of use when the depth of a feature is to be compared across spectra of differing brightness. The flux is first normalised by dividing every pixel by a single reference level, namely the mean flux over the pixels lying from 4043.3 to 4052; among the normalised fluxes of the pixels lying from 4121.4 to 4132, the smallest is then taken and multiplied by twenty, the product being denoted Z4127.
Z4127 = 18.7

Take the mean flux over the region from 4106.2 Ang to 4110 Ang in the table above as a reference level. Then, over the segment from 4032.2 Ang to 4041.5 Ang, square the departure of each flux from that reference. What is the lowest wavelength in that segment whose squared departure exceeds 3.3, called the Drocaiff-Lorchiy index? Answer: 4032.64 Ang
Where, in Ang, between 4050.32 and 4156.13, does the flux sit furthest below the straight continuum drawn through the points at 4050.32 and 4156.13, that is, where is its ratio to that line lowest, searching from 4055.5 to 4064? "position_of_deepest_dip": 4063.40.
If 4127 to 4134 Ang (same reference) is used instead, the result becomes 4132.28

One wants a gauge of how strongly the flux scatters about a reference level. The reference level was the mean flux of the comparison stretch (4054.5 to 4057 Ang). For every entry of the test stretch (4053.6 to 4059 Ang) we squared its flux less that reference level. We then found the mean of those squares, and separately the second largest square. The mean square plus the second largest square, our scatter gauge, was 2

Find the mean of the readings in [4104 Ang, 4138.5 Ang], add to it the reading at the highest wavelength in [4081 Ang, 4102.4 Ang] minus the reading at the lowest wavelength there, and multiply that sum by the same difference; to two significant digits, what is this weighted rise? -66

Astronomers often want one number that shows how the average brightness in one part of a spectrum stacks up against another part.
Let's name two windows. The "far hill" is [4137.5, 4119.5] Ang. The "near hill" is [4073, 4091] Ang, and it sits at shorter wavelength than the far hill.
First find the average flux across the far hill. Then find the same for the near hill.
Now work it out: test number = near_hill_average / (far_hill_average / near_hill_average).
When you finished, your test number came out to 16.0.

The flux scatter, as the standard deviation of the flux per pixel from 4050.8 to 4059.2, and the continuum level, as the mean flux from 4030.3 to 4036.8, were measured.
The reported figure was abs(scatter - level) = 13.6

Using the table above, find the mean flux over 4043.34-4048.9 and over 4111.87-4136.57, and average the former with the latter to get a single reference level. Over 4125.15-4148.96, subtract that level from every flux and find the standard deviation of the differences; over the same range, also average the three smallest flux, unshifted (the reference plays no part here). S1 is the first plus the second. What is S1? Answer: 15.4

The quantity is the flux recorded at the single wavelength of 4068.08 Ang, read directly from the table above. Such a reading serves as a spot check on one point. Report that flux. 15.7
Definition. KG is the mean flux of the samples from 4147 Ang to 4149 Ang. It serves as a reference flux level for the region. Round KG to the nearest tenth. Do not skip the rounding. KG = 17.6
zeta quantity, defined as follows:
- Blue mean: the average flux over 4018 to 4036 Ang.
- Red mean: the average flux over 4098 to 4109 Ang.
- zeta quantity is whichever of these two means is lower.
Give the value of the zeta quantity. 14.3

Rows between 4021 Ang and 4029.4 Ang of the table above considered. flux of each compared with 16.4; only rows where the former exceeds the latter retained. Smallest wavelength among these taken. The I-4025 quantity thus 4025.22 Ang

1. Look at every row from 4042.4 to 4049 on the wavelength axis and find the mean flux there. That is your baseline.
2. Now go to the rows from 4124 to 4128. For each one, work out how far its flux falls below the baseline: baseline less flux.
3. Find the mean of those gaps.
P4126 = -1.5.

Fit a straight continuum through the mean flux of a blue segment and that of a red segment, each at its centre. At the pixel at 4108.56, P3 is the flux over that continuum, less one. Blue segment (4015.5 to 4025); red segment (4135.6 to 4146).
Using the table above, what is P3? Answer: -0.07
